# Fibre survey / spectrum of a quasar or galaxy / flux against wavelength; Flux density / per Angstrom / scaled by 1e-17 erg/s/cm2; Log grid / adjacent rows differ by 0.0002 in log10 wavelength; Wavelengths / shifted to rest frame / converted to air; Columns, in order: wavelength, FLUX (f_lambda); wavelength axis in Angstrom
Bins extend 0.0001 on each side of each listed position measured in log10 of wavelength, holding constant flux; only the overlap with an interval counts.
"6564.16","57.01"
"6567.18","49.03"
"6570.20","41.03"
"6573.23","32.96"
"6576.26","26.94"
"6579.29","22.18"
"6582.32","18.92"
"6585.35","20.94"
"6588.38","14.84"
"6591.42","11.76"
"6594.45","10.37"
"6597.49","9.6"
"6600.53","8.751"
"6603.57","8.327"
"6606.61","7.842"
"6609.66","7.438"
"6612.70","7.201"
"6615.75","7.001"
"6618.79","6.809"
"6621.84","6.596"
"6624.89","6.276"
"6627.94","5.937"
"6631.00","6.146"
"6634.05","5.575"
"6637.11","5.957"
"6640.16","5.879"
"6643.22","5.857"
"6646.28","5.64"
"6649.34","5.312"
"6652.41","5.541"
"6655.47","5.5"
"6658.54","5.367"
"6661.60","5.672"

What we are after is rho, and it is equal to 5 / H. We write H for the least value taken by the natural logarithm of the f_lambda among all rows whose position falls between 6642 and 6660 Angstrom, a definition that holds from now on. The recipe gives 2.99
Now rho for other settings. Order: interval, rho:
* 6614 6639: 2.91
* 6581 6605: 2.36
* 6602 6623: 2.65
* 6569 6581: 1.61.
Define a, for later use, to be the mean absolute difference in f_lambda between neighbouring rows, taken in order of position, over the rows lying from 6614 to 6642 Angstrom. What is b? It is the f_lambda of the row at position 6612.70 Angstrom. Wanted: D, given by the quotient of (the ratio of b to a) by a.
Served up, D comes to 87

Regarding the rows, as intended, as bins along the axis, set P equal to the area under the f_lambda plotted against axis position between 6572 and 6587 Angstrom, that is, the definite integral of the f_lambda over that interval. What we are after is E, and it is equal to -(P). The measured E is -362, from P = 362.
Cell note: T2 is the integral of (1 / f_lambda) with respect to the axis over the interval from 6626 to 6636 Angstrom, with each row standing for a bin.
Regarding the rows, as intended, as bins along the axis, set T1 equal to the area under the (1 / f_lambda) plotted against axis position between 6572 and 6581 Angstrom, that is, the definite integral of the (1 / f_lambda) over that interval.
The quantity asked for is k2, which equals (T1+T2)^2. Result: 4.2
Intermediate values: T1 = 0.34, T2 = 1.7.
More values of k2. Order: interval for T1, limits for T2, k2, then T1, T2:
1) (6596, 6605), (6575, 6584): 2.0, 1.02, 0.4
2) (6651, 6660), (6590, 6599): 6.3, 1.65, 0.9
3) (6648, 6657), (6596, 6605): 7.1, 1.65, 1.0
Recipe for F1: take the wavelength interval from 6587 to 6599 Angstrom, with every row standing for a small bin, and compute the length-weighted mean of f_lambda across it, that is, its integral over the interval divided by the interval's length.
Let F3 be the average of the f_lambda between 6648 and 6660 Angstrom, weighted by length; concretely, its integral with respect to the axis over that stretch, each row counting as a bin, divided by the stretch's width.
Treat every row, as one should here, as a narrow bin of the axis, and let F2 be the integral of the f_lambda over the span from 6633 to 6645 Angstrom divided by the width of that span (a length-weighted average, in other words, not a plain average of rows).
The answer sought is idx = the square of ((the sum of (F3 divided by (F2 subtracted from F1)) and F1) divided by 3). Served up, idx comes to 17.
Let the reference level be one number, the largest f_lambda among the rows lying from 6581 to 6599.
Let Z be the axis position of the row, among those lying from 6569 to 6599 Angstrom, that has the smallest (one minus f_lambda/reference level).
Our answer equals 6570.20 Angstrom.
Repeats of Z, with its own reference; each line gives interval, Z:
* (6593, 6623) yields 6594.45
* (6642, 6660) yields 6643.22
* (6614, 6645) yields 6615.75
